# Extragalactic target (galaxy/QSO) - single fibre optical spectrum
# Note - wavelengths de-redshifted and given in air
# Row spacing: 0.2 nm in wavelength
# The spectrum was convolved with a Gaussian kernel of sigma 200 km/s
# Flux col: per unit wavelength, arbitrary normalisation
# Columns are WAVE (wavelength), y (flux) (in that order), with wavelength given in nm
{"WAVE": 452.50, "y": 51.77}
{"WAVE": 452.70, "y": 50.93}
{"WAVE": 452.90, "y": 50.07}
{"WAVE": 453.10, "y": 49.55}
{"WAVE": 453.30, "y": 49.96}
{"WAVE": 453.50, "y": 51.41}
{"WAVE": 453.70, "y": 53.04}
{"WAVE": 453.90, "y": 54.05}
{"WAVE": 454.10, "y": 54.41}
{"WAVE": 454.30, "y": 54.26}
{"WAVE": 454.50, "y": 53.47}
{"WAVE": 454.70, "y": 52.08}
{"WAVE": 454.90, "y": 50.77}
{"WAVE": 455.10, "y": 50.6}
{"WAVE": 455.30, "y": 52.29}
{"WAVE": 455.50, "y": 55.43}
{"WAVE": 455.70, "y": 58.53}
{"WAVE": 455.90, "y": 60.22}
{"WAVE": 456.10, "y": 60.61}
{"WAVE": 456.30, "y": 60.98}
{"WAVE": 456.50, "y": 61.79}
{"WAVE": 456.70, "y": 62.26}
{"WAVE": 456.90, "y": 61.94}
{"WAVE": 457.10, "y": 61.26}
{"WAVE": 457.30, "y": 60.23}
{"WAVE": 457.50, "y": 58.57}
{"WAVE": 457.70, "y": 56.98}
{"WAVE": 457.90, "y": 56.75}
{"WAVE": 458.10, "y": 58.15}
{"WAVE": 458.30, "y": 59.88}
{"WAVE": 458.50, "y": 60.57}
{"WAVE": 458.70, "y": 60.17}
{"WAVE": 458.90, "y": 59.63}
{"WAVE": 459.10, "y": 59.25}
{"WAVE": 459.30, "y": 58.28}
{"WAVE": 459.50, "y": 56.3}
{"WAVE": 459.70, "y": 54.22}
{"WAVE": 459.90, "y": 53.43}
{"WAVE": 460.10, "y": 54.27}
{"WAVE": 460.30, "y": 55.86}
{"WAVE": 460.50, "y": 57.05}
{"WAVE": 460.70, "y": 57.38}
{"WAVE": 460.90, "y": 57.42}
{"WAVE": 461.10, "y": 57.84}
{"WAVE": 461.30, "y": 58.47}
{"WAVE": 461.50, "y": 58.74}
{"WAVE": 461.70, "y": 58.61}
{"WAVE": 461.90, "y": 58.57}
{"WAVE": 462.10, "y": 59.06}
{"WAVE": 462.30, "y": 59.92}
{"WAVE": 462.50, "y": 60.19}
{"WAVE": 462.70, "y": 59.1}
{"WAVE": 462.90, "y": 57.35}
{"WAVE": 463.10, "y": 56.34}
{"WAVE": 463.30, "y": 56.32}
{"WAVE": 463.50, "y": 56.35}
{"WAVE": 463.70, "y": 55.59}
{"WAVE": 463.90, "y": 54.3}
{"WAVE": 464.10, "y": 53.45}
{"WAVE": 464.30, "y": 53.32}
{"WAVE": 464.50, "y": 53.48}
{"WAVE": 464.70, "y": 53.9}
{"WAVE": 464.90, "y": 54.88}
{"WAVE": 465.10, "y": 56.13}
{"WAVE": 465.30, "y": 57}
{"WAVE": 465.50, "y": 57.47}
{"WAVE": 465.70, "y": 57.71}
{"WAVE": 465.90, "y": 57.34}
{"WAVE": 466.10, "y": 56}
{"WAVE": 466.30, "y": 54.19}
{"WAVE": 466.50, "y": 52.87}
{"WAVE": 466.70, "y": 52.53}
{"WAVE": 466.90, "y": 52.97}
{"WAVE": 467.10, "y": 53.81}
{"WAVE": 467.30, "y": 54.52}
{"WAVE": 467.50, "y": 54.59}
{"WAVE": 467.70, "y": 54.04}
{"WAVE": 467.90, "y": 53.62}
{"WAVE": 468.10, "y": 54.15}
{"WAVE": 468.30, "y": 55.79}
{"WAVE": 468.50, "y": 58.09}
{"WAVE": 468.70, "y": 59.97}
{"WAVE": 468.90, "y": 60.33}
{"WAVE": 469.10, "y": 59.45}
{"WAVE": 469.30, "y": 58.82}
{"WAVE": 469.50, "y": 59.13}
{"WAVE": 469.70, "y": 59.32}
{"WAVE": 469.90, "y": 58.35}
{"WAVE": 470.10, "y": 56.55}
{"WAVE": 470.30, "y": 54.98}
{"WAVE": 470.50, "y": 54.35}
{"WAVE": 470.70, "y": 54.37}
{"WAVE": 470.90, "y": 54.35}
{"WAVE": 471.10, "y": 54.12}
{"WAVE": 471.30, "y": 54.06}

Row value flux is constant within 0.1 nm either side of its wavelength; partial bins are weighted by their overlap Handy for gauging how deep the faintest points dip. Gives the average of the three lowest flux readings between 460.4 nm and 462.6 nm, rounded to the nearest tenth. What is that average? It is 57.3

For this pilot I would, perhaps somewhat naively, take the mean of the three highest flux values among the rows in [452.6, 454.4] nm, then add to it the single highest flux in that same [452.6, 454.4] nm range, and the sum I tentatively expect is 109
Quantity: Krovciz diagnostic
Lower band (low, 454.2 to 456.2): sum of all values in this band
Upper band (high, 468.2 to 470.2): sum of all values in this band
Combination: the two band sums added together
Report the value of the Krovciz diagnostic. 1134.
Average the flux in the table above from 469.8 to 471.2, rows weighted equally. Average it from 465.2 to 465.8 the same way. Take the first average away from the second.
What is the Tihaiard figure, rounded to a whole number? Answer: 2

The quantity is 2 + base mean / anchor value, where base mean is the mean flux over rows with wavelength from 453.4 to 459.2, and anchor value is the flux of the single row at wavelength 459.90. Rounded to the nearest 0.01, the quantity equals 3.07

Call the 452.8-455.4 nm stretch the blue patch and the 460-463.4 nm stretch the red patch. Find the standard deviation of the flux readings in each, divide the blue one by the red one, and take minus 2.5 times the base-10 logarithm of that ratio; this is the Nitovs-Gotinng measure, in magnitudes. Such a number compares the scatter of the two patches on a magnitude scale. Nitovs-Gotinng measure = -0.1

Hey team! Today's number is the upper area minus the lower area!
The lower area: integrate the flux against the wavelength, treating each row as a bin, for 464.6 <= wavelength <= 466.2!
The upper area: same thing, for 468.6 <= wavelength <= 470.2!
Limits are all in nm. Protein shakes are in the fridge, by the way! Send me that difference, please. 4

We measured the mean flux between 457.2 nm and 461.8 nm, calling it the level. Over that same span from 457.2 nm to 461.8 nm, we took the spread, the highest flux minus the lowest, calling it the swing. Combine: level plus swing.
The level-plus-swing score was 64.9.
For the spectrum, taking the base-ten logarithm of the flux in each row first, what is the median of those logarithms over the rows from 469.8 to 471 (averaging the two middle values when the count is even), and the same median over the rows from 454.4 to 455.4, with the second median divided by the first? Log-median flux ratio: 0.99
